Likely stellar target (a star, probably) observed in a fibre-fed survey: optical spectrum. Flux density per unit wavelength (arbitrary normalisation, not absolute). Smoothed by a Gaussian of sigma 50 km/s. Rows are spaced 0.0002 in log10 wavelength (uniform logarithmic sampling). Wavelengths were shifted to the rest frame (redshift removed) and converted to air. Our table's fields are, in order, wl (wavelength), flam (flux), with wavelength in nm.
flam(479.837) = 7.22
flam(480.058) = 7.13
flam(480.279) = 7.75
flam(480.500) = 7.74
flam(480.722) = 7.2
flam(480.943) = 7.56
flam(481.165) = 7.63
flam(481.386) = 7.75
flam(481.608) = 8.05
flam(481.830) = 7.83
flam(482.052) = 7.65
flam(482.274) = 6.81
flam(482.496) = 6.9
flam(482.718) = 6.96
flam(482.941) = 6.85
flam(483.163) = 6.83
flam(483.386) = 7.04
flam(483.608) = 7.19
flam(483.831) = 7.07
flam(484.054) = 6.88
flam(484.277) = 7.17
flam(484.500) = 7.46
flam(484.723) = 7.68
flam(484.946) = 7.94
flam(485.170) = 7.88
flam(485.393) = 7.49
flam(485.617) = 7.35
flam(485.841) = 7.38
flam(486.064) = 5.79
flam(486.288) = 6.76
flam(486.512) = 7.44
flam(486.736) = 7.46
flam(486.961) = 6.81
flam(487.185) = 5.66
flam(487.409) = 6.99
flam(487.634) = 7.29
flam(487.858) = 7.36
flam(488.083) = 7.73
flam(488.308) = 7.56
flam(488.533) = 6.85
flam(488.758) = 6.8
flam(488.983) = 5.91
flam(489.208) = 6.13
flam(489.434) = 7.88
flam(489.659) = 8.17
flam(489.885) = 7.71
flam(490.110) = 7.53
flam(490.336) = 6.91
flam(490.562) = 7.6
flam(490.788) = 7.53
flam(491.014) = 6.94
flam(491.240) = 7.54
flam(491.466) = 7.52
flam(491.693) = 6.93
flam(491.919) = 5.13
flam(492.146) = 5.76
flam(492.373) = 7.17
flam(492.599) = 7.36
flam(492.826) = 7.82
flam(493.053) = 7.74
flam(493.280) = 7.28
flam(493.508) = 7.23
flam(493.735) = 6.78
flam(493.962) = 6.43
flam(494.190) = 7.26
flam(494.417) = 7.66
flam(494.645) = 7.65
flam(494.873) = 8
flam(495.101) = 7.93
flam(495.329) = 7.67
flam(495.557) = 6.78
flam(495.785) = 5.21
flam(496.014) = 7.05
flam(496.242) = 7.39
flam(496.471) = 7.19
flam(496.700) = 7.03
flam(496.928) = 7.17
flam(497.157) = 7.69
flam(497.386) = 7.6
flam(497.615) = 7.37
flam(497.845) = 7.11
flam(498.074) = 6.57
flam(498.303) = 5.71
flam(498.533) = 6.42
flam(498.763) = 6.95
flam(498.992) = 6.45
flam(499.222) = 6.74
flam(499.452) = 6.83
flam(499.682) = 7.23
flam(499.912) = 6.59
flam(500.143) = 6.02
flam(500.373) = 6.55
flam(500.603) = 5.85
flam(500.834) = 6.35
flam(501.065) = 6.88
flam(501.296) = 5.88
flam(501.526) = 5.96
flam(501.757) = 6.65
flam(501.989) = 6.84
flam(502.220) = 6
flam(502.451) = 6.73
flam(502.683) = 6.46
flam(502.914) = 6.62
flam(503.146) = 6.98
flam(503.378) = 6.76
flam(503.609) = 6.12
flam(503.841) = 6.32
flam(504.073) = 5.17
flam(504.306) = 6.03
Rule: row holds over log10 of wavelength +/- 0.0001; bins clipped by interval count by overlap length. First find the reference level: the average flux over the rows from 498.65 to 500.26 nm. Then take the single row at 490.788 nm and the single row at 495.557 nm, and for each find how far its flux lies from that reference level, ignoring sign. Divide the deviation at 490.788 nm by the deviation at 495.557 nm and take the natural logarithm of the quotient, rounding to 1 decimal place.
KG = 2.2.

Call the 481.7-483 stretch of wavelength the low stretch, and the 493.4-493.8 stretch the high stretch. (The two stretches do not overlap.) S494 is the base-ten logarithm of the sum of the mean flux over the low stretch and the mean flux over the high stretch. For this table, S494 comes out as 1.15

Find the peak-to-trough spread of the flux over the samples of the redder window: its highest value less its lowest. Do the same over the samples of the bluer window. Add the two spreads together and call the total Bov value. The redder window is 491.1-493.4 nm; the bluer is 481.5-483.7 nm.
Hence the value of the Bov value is 3.9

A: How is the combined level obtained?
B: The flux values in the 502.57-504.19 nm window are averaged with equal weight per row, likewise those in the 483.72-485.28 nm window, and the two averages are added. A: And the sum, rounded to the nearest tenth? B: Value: 13.8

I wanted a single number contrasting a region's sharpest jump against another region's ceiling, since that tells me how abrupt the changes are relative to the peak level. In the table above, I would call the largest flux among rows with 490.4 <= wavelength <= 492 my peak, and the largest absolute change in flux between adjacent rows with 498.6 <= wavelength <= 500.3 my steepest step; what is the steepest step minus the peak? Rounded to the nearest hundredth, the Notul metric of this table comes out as -6.96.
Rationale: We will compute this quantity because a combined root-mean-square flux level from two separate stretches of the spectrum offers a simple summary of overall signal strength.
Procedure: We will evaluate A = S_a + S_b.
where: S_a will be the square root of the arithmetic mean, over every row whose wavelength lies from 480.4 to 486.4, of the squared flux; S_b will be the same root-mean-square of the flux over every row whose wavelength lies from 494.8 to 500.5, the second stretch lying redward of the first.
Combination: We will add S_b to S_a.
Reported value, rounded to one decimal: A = 14.3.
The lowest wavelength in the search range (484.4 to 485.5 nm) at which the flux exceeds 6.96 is 484.500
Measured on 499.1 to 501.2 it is 499.682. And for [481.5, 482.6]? 481.608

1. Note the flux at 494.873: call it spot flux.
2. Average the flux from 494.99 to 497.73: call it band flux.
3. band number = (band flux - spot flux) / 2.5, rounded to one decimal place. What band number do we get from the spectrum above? -0.3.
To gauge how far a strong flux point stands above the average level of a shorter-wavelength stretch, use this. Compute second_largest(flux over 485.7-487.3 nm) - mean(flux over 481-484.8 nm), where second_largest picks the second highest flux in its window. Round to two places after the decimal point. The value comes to 0.16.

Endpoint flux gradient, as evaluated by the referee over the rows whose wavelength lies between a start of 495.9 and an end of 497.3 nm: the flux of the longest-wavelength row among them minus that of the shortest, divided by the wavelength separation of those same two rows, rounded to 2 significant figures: 0.56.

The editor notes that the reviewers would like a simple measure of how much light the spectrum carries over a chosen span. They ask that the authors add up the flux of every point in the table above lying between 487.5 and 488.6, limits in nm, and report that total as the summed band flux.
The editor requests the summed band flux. 36.8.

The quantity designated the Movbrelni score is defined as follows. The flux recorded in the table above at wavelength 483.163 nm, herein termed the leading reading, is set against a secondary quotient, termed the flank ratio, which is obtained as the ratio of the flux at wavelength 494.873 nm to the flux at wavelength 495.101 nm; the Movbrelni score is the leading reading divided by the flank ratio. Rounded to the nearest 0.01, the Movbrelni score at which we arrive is 6.77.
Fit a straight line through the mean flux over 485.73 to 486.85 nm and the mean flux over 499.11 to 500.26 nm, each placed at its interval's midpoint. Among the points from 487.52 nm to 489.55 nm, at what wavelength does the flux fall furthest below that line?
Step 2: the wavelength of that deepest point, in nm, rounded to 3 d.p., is 488.983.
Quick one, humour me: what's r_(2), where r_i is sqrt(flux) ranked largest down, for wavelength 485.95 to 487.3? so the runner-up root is 2.73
